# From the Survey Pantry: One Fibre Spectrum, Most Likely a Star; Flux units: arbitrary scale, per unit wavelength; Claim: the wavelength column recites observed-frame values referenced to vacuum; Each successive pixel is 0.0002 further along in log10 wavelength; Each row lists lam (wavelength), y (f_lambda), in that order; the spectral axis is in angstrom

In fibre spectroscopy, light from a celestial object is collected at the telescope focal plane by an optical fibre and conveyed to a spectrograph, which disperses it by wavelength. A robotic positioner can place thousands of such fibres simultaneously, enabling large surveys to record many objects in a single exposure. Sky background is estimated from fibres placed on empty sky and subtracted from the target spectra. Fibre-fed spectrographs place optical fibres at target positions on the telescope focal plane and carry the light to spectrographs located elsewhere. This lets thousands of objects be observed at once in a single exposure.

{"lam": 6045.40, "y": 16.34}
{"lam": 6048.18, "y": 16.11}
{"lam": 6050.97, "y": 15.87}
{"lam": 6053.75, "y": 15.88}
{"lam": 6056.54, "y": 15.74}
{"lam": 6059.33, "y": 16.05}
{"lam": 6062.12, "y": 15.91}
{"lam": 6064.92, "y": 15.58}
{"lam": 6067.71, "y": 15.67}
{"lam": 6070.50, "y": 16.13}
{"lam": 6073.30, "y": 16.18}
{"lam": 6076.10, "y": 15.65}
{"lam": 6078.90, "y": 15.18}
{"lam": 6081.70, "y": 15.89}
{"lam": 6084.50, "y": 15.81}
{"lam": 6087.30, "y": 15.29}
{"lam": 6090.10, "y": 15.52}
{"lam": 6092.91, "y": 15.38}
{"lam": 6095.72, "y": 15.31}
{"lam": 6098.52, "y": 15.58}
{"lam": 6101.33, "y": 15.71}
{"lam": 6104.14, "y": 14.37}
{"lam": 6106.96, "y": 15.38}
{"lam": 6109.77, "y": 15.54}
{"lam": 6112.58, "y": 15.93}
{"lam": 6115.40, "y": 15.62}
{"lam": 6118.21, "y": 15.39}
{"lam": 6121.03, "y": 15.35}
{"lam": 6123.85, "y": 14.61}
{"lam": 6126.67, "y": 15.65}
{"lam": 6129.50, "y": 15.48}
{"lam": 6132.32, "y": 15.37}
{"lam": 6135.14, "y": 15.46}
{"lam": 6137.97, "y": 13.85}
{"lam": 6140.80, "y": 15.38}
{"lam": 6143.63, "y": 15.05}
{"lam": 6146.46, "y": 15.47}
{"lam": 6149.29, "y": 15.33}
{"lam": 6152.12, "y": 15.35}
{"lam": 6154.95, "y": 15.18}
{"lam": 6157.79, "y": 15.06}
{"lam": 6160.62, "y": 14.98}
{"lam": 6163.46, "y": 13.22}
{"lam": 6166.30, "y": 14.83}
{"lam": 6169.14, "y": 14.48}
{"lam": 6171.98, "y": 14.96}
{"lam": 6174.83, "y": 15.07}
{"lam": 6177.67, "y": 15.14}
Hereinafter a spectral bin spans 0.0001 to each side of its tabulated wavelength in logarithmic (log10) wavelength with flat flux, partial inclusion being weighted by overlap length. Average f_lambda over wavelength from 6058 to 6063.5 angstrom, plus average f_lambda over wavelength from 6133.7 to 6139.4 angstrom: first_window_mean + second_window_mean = 30.6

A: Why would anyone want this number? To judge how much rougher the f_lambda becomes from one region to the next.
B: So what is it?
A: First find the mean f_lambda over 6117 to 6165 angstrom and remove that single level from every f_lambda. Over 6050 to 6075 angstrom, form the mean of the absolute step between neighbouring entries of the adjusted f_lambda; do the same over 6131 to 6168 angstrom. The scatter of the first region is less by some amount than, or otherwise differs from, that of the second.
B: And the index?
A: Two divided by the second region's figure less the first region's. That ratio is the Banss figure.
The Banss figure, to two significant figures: 4.3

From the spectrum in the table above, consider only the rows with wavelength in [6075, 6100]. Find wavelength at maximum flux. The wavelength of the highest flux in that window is 6081.70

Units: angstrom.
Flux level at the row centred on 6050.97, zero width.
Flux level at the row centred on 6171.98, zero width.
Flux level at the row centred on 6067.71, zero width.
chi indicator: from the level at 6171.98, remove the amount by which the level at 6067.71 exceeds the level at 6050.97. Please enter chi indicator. 15.2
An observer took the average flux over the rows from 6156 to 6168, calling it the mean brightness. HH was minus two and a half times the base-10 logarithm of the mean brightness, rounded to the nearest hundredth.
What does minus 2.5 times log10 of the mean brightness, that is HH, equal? -2.91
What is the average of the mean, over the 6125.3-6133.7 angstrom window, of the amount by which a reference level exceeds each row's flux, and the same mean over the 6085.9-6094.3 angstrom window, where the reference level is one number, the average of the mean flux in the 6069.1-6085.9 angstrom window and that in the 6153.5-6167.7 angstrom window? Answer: -0.22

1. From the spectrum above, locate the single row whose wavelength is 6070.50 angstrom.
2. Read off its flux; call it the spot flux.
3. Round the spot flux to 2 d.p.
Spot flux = 16.13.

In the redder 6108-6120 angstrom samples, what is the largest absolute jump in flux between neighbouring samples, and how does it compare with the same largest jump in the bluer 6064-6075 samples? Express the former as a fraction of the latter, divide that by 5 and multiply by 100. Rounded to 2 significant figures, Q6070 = 17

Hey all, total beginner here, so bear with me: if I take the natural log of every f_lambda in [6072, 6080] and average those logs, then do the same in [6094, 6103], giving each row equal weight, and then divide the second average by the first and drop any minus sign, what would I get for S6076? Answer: 0.997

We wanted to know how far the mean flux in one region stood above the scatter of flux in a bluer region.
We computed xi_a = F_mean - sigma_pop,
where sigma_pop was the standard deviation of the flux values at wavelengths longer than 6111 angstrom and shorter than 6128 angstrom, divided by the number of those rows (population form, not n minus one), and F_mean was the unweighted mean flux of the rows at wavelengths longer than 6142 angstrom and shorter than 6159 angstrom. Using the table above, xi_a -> 14.8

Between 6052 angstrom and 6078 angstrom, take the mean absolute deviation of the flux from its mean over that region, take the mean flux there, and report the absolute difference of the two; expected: 15.7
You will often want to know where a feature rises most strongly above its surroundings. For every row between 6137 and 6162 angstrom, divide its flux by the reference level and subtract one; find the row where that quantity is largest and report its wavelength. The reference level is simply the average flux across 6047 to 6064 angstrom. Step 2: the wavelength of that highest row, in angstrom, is 6146.46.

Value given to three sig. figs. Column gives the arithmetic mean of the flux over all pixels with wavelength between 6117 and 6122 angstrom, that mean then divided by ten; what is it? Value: 1.54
